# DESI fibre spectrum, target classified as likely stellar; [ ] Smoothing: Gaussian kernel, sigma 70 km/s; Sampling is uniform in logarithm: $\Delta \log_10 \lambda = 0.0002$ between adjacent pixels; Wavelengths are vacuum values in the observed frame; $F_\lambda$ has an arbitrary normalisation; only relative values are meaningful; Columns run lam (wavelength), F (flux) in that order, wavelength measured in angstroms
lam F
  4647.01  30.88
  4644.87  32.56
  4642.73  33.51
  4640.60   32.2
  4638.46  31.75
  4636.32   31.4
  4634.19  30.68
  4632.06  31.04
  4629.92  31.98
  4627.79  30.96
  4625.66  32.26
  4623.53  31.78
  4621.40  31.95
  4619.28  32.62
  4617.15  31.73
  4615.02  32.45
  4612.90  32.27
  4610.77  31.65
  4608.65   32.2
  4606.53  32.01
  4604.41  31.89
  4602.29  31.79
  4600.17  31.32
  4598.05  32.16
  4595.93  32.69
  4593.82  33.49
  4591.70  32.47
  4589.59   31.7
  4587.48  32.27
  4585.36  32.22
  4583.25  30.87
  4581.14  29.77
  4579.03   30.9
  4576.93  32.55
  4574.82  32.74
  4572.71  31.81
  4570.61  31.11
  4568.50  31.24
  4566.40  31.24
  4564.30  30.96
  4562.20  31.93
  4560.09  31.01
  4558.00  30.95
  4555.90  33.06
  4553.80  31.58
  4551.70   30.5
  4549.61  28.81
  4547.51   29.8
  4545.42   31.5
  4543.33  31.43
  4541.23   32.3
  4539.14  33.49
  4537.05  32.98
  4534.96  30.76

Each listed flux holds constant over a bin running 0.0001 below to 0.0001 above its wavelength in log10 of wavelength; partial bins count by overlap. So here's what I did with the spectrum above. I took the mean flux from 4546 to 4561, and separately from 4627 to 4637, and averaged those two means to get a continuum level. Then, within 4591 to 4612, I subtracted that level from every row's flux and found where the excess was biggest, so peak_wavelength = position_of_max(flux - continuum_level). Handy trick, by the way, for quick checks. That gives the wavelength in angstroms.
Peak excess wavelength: 4593.82 angstroms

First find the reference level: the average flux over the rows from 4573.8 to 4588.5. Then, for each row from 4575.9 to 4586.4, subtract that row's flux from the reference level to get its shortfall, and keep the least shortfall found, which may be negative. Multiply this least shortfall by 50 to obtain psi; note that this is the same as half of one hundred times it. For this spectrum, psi -47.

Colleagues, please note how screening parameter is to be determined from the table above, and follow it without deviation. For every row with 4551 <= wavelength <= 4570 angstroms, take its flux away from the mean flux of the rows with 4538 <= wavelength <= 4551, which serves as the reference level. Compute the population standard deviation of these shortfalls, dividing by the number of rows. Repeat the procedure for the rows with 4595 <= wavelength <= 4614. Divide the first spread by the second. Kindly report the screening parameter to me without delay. 1.9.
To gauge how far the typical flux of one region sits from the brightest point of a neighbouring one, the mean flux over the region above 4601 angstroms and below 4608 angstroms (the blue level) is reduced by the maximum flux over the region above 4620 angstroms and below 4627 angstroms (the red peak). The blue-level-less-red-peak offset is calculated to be -0.4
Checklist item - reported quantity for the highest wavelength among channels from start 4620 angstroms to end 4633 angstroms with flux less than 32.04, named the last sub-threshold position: 4632.06 angstroms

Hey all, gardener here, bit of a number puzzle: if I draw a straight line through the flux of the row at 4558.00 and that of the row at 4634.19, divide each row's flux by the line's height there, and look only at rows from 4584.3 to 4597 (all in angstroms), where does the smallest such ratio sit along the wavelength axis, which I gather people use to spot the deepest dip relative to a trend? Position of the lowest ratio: 4589.59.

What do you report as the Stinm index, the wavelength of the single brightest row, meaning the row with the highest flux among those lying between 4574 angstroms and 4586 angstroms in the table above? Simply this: 4574.82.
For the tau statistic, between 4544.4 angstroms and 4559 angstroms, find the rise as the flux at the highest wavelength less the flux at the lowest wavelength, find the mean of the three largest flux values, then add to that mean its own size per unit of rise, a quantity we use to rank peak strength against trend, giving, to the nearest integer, -26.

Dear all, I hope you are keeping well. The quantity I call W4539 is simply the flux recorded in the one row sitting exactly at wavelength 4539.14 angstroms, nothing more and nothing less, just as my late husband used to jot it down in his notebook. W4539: 33.49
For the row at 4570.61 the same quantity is 31.11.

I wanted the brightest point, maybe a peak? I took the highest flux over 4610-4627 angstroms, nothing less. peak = 32.62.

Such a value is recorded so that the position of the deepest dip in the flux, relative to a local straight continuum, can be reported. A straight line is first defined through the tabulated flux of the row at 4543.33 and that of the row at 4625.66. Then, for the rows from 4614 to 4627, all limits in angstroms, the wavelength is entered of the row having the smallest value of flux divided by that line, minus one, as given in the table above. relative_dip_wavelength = 4623.53 angstroms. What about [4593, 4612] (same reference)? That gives 4600.17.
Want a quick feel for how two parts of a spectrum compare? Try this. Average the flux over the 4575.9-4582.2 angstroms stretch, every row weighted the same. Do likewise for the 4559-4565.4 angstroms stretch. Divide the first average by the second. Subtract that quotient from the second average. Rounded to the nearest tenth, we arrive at 30.3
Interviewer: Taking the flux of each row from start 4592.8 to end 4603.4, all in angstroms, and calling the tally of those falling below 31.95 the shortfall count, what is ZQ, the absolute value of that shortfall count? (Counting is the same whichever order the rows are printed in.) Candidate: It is 2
